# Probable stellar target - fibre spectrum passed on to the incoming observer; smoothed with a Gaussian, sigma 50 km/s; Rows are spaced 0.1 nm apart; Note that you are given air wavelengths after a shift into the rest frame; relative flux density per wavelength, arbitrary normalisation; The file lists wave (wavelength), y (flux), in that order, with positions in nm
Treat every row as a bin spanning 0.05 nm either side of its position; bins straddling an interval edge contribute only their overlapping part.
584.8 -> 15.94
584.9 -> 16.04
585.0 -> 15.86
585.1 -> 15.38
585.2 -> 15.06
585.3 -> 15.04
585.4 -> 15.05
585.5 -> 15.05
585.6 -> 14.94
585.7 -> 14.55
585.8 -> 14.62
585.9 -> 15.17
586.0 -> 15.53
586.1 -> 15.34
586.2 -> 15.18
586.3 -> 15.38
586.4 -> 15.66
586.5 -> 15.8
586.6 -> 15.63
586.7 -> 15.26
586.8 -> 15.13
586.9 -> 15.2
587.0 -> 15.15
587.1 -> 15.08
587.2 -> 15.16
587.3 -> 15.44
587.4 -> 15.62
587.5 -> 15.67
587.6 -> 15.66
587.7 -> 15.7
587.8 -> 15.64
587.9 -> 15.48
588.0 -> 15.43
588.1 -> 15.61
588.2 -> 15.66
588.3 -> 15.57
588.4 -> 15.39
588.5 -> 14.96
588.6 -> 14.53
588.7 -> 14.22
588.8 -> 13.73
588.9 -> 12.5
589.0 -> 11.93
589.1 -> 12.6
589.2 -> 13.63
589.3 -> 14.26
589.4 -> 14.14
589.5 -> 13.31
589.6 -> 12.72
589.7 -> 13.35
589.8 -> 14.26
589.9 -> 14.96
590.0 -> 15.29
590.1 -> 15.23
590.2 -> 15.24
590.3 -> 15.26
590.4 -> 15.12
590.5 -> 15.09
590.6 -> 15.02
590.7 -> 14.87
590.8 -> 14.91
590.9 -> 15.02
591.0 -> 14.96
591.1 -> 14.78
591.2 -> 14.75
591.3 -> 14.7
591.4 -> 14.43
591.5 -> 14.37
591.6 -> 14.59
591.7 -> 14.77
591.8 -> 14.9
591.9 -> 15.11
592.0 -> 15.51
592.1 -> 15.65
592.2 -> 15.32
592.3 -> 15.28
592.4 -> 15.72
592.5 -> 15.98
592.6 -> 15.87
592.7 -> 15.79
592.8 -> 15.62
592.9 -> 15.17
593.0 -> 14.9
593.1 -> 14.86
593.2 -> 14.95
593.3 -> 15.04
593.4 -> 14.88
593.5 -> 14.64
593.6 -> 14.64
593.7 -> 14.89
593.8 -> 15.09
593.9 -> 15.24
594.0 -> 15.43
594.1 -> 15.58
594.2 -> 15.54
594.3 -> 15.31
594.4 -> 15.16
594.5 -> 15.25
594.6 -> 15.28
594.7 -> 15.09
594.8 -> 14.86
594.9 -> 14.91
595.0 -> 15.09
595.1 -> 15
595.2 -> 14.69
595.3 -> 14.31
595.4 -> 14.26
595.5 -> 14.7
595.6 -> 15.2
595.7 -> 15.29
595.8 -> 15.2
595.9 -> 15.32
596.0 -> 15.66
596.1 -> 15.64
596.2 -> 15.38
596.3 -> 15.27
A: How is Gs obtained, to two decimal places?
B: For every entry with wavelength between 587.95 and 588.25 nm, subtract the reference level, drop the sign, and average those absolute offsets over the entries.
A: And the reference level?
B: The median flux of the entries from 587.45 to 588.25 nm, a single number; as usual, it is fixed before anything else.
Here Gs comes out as 0.09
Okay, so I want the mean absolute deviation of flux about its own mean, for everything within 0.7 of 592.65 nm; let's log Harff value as 0.33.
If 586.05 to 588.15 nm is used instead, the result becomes 0.20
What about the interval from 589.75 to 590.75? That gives 0.21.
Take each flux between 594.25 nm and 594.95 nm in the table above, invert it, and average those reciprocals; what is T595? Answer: 0.0661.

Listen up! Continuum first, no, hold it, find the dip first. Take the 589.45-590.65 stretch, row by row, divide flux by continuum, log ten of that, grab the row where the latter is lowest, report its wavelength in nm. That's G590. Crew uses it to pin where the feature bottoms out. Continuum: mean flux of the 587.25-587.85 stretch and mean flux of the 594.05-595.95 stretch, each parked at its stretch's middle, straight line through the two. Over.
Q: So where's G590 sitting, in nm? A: 589.6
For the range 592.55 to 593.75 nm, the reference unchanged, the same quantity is 593.5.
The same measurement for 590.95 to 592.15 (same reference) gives 591.5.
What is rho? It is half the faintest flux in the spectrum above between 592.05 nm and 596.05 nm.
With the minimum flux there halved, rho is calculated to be 7.13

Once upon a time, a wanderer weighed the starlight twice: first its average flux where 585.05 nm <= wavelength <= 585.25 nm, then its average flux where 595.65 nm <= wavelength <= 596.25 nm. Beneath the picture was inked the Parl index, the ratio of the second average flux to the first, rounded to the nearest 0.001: 1.013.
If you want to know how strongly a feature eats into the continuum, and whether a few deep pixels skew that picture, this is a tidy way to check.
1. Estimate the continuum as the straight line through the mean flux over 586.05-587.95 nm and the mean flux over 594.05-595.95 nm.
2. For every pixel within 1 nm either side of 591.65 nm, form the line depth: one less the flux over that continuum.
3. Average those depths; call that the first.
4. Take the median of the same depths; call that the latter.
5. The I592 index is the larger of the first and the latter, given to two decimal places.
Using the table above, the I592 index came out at 0.02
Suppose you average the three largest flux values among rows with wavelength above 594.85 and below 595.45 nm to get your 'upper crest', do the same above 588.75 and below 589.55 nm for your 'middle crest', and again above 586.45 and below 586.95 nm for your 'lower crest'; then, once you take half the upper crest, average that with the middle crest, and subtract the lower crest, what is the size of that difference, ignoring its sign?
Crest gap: 4.8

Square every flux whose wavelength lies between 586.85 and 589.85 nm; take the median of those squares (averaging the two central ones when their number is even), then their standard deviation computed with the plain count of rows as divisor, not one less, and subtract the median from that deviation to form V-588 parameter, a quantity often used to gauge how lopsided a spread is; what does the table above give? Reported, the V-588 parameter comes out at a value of -197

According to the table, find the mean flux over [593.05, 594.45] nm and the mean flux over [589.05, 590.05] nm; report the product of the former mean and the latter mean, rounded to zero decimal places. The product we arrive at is 209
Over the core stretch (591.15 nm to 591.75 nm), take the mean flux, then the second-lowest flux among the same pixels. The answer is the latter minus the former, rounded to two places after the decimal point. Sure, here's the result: -0.17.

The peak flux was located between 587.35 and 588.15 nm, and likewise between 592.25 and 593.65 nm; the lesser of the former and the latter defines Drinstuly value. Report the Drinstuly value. 15.7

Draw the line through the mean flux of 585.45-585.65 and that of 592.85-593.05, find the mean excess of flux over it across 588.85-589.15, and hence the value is -2.67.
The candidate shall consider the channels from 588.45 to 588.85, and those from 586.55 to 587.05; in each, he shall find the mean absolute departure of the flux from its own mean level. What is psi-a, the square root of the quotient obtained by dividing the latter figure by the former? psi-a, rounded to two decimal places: 0.61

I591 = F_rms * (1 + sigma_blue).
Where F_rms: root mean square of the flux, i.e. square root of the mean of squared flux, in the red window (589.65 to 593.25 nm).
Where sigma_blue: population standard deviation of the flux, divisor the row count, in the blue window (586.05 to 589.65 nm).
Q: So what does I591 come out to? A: 31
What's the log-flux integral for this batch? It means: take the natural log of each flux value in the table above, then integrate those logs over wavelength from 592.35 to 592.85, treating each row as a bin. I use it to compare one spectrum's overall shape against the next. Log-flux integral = 1.380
